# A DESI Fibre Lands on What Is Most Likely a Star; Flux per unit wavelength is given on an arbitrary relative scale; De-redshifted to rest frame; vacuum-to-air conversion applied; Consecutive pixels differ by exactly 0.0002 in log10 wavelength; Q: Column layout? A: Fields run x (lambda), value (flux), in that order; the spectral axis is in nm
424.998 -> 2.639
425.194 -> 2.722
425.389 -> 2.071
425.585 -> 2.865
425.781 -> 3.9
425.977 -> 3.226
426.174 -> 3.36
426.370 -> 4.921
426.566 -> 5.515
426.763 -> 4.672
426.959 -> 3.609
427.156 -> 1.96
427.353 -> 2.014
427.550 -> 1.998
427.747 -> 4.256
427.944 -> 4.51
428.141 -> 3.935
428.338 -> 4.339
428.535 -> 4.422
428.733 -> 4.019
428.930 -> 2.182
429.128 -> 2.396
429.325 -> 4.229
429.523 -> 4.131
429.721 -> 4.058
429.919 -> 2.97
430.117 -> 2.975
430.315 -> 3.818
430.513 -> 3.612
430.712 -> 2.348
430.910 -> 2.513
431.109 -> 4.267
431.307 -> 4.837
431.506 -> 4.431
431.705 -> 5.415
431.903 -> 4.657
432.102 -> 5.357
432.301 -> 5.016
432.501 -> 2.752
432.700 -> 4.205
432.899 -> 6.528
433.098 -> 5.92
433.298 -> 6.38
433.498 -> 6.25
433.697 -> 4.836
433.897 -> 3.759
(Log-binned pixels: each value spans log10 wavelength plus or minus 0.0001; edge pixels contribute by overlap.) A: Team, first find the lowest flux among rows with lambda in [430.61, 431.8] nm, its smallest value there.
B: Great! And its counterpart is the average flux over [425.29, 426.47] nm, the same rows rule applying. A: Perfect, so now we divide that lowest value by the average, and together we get 0.69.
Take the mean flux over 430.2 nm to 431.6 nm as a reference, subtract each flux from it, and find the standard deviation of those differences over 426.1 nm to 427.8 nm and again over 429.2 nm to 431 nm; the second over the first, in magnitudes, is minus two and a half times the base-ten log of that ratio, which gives 0.7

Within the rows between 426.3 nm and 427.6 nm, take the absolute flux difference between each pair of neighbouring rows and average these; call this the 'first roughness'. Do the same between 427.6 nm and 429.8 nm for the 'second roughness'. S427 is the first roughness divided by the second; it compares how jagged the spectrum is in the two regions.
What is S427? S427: 1.22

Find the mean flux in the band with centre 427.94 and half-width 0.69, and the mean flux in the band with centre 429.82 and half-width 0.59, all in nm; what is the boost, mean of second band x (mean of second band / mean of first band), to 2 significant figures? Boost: 3.8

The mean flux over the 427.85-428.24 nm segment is 4.2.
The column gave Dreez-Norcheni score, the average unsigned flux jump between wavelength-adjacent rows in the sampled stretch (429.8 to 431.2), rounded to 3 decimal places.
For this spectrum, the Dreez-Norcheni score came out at 0.706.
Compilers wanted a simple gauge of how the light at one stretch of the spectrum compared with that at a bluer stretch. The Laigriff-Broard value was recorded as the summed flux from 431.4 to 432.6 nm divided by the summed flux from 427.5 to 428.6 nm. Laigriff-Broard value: 1.18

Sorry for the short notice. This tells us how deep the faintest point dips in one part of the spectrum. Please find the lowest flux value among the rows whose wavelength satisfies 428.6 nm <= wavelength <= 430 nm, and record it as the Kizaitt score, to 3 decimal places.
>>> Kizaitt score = 2.182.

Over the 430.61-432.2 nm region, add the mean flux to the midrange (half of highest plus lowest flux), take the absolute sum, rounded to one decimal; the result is 8.1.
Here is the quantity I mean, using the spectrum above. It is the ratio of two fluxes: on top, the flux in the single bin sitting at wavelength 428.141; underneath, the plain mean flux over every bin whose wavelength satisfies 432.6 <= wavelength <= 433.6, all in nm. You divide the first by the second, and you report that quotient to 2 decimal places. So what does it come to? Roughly 0.67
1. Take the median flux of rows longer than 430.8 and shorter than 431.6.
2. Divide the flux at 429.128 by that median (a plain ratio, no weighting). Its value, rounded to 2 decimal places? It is 0.55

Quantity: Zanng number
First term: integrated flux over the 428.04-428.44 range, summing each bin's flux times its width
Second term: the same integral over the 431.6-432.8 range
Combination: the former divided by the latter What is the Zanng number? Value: 0.30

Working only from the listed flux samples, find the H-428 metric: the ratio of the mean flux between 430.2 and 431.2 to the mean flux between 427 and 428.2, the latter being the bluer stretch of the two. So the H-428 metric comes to 1.06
